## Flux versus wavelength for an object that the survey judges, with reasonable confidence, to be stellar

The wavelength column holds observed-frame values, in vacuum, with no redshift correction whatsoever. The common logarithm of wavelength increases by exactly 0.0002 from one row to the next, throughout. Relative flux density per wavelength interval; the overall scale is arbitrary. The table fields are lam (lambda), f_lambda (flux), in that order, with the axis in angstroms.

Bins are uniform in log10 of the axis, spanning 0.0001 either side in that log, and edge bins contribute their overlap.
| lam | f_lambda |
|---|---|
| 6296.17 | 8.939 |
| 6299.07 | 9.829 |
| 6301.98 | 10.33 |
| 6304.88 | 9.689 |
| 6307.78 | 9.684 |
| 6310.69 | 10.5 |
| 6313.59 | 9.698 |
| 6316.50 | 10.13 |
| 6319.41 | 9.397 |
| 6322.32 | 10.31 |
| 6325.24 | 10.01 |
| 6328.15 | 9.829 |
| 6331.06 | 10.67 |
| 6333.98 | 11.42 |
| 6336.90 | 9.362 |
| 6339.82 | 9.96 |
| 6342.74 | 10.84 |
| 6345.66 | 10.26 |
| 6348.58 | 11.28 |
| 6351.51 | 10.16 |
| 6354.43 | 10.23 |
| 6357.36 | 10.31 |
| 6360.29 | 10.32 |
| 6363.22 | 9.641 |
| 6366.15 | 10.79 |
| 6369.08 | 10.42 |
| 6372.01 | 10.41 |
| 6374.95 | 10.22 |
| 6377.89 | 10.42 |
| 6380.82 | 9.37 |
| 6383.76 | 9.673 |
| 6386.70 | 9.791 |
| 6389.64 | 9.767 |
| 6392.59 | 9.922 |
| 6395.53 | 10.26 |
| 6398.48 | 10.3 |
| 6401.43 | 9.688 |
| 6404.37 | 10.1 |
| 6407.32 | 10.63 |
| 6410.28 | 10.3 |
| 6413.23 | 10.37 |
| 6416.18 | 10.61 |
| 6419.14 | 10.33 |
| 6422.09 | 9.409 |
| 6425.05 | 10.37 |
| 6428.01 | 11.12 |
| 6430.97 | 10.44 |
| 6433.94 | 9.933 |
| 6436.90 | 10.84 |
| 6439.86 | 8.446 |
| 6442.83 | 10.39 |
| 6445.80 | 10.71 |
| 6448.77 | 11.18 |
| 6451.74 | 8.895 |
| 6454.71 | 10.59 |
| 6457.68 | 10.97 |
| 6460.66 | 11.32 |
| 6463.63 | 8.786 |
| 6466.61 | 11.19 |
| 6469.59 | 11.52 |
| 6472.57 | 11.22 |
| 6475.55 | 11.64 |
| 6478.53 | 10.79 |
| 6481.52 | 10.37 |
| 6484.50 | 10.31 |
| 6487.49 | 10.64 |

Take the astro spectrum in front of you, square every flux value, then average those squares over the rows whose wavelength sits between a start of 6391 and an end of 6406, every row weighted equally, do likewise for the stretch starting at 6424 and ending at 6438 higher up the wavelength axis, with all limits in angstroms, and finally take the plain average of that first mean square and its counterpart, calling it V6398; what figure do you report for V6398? 106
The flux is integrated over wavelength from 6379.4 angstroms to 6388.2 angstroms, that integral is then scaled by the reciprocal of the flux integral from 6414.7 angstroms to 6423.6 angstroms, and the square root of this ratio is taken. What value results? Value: 0.97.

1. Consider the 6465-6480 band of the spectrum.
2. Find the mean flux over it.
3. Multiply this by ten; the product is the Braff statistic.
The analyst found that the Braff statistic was 113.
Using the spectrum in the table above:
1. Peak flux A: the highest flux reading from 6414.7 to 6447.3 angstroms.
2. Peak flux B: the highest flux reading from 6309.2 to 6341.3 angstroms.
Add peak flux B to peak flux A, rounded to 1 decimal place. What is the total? 22.5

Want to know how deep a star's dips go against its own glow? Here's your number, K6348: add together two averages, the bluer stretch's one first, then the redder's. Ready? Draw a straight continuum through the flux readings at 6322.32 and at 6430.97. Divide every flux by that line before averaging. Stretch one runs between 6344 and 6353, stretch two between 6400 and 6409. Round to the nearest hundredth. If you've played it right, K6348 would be 2.00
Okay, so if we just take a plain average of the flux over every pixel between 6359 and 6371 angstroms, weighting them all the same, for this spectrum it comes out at 10.3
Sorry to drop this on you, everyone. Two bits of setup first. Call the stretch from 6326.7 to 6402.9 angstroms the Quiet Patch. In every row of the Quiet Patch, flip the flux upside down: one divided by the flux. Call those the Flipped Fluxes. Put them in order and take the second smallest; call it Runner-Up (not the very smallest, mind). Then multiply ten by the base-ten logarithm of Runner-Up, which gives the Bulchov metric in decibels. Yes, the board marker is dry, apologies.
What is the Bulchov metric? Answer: -10.5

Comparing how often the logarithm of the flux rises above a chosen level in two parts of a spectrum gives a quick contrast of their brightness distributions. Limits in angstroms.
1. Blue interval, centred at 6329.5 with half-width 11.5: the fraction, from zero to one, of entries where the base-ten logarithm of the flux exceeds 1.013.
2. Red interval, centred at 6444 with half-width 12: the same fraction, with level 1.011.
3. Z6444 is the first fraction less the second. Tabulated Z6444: -0.25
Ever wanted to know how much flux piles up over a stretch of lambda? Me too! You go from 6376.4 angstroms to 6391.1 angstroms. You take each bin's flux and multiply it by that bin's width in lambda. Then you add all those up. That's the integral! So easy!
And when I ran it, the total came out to 144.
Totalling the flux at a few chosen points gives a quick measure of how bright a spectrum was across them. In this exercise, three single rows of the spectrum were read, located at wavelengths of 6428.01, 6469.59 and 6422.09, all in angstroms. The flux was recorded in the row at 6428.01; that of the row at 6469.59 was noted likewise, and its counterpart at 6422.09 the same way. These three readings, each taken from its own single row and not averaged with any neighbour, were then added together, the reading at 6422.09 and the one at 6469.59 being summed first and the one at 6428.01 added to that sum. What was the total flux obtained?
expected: 32.0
